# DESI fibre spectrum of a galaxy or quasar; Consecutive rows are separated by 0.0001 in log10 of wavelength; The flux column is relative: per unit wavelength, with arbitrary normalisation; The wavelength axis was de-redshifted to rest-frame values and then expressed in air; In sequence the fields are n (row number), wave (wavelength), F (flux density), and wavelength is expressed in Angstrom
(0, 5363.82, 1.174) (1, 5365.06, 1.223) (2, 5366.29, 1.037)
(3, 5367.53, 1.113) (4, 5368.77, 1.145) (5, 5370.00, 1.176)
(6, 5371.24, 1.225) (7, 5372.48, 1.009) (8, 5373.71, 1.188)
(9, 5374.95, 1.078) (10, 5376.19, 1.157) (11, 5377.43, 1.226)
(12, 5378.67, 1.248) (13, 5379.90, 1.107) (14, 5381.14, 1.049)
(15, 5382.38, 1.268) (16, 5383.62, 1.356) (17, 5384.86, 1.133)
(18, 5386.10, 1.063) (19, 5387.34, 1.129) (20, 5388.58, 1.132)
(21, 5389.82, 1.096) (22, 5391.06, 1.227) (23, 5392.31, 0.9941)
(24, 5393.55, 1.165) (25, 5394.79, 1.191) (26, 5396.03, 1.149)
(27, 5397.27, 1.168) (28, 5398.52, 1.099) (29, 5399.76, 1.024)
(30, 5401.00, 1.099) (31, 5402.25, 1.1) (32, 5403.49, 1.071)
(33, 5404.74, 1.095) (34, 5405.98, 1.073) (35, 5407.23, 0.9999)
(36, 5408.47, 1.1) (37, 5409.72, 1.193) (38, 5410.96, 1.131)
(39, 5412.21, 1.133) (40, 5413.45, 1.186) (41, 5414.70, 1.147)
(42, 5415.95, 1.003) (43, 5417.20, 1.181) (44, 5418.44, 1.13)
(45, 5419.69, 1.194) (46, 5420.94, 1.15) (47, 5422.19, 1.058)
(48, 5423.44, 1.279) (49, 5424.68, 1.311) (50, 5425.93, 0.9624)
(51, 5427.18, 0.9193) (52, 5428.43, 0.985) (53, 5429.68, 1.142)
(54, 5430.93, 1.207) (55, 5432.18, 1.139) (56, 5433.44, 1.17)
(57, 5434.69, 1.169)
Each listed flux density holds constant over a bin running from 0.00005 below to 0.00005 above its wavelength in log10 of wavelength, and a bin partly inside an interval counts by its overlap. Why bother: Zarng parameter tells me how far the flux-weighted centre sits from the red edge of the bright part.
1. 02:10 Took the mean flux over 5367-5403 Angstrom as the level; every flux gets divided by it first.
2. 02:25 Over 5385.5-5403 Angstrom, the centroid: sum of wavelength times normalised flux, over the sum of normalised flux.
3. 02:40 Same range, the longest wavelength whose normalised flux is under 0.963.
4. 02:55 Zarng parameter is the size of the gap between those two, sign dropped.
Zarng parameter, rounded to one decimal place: 6.9 Angstrom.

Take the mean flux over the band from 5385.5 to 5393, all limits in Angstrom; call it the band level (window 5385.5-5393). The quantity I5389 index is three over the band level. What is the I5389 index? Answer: 2.71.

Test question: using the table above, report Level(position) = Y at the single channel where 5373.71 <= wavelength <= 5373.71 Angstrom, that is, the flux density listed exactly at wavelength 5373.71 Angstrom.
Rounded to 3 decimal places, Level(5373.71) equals 1.188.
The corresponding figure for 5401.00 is 1.099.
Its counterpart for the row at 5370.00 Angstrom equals 1.176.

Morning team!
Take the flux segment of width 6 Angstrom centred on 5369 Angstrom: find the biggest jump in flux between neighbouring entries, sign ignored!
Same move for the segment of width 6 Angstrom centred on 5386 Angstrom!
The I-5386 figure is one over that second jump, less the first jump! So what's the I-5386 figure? 4.4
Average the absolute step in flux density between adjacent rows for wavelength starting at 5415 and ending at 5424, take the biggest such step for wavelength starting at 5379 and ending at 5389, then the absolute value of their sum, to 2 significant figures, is 0.33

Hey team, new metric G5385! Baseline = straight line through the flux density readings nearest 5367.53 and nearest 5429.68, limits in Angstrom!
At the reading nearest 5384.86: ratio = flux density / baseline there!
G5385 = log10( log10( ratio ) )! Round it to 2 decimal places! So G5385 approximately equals -2.34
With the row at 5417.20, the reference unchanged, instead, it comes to -1.77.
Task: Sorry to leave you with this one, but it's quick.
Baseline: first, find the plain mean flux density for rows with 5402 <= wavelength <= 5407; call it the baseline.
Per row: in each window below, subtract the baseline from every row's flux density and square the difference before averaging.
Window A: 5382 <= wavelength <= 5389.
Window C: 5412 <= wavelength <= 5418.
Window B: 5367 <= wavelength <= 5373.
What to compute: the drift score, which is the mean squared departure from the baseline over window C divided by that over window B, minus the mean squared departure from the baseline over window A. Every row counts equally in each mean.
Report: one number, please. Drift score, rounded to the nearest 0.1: 0.8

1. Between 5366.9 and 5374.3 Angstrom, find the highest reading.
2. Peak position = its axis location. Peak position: 5371.24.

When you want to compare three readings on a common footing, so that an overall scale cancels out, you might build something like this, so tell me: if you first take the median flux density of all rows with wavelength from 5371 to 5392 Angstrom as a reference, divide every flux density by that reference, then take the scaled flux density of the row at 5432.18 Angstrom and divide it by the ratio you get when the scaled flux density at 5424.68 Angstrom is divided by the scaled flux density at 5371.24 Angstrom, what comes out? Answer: 0.94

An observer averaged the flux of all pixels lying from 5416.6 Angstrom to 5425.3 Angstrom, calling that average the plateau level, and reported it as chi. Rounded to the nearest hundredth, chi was 1.19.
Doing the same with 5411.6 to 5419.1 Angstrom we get 1.13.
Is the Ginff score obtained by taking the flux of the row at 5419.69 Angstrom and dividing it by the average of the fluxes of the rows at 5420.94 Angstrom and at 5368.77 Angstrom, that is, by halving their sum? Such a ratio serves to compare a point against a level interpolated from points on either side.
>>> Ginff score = 1.04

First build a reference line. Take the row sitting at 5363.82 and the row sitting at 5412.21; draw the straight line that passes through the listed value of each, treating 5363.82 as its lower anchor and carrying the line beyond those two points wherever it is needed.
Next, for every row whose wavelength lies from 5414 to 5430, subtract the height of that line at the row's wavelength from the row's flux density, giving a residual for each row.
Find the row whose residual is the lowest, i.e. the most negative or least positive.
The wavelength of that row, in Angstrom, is 5427.18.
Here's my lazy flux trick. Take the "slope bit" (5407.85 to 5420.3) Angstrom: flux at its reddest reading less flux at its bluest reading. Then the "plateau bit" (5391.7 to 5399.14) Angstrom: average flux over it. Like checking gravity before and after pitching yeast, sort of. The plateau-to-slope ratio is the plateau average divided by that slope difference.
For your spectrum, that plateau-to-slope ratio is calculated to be 12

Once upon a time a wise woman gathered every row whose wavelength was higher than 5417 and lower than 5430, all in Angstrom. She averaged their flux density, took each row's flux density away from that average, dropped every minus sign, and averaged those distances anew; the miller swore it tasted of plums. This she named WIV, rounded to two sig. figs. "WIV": 0.10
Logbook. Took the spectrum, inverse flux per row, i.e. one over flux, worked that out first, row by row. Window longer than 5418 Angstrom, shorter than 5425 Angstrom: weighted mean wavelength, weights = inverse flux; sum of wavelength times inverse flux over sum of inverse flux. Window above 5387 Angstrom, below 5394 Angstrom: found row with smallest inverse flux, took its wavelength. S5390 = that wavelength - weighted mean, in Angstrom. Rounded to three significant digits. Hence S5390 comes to -30.4 Angstrom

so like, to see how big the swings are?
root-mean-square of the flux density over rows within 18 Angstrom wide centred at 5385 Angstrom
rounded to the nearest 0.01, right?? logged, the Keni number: 1.16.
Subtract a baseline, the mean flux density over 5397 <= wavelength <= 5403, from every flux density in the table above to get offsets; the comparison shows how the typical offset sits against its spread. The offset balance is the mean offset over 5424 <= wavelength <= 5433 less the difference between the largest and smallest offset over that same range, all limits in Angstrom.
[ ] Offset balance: -0.39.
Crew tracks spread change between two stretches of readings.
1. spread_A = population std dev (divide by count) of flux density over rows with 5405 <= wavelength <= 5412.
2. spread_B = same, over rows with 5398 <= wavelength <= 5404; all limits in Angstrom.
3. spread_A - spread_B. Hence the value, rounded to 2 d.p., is 0.03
